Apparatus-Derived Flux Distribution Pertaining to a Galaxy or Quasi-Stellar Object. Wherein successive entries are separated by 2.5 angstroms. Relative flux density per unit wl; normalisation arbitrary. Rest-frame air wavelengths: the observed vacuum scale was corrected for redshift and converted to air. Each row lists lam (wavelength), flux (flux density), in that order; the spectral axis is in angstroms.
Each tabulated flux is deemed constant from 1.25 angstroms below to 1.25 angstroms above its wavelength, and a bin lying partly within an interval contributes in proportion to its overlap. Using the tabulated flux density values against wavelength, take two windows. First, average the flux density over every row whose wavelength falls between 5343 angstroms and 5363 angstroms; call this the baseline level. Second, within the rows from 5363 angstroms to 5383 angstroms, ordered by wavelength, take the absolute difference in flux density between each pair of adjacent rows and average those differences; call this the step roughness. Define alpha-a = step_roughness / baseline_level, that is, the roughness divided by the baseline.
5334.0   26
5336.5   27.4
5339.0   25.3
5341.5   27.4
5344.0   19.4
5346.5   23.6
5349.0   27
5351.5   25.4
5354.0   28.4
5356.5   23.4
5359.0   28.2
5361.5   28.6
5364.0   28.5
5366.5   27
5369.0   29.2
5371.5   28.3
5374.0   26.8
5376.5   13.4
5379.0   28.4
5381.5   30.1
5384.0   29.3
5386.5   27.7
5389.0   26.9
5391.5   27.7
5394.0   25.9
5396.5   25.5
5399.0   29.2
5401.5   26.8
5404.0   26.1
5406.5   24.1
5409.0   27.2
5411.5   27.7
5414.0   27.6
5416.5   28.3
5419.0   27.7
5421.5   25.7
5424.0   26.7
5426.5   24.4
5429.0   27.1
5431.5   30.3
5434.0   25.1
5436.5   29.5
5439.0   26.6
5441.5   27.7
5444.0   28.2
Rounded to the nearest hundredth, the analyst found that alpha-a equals 0.20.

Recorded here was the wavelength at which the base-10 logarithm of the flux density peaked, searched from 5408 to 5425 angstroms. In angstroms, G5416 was 5416.5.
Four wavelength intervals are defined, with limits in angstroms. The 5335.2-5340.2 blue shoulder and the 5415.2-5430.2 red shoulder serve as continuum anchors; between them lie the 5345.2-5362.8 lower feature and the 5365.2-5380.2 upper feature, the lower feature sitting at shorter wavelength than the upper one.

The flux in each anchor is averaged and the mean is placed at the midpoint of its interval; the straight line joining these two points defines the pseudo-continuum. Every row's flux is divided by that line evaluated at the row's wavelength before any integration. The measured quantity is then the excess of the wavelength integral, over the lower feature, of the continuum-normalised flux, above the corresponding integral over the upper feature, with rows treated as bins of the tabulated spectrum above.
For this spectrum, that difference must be 3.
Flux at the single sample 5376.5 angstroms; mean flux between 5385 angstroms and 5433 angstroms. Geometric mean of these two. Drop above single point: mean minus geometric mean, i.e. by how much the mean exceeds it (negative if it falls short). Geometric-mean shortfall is 8.0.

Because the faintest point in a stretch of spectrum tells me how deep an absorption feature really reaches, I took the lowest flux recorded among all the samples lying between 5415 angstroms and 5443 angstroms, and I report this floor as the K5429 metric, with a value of 24.4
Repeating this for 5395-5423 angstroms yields 24.1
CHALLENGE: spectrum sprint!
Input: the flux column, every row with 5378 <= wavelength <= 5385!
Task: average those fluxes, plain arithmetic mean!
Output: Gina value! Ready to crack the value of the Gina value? 29.3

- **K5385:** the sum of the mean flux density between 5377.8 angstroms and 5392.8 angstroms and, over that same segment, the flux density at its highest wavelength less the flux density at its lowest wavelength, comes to 27.6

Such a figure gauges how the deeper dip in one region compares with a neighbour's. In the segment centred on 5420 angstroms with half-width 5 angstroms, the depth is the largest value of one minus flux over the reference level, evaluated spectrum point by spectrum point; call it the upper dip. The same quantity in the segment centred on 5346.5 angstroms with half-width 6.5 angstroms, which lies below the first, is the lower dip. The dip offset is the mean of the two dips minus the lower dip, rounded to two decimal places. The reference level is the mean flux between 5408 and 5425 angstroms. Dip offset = -0.12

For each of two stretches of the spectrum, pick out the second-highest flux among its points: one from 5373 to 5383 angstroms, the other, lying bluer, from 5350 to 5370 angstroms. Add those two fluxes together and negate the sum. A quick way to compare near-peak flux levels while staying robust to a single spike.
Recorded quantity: -57.0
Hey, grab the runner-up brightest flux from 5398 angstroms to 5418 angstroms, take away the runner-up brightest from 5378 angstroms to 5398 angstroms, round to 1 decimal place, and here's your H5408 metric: -1.0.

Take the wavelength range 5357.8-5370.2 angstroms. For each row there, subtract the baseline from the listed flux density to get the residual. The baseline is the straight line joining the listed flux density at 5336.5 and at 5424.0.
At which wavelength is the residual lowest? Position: 5366.5 angstroms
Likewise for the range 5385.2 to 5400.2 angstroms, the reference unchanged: 5396.5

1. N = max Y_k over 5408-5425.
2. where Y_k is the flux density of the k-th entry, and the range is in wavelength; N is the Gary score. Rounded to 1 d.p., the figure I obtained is 28.3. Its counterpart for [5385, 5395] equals 27.7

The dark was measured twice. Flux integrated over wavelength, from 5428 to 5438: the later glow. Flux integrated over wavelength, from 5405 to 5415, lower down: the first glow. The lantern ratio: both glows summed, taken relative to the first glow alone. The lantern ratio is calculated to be 2.05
